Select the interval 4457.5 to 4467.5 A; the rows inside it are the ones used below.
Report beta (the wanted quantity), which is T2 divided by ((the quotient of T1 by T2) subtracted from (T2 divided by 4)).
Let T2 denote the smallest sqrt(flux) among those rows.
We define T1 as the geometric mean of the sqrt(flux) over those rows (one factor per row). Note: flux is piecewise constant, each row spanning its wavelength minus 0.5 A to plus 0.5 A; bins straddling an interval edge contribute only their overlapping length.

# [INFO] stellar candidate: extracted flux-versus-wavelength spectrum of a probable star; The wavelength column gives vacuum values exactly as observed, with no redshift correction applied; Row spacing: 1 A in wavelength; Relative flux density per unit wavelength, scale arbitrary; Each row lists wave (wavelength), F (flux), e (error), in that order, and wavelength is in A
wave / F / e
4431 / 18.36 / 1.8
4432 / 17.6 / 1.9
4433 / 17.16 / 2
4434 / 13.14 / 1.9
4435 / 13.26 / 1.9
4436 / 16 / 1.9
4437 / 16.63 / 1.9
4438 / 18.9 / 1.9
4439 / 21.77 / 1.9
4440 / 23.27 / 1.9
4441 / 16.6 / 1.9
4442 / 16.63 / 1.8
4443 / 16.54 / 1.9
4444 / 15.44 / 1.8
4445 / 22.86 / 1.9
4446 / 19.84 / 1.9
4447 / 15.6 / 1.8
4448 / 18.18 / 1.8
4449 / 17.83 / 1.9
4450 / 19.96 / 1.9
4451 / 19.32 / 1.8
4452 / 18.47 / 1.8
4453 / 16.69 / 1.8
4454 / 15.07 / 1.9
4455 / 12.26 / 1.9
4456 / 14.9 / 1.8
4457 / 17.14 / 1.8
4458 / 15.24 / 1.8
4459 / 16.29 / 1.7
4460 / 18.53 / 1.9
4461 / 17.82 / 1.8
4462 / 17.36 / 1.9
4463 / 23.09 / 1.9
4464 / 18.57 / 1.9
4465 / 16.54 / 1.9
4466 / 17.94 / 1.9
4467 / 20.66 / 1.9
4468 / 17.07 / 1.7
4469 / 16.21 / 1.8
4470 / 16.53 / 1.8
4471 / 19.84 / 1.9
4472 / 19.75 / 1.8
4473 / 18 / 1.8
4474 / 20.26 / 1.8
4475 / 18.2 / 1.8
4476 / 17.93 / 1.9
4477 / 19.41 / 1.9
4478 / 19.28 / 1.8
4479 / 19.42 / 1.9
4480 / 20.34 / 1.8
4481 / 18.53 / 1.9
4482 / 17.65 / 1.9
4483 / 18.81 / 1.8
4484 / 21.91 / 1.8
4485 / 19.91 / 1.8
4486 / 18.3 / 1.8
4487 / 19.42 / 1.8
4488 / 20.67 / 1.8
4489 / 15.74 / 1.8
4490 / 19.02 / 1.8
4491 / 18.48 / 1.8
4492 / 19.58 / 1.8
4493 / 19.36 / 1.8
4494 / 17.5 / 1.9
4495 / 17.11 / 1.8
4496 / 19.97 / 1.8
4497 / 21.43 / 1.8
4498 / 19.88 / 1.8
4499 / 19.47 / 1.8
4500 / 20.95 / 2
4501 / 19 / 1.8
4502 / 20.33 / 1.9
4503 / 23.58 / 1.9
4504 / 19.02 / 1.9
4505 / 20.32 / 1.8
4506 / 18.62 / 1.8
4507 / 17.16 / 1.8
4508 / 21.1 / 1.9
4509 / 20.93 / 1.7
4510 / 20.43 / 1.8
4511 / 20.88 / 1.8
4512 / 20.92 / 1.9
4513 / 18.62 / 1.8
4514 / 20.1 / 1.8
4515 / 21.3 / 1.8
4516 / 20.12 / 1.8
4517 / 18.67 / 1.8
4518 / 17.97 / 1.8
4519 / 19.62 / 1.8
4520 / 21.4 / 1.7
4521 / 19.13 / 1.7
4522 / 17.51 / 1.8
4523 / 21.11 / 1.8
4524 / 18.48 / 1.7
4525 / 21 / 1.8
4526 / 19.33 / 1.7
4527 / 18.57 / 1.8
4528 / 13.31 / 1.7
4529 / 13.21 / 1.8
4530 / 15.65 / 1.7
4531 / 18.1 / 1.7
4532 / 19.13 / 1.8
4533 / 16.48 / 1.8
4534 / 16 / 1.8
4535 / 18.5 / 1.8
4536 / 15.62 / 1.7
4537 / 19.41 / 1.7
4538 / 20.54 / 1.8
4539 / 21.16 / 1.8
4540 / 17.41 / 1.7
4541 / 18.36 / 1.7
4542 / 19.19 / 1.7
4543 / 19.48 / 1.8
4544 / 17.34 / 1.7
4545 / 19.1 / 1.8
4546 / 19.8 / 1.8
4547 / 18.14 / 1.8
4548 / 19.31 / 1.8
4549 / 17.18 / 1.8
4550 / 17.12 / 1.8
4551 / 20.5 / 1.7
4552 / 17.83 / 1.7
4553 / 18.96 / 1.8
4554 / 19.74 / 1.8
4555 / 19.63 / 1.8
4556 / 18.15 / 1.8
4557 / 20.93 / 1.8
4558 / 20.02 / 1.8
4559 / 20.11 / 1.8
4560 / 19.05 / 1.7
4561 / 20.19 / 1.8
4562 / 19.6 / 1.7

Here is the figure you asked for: -34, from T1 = 4.25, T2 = 3.9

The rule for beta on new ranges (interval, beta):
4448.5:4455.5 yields -12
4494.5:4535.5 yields -12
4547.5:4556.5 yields -408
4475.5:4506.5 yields -34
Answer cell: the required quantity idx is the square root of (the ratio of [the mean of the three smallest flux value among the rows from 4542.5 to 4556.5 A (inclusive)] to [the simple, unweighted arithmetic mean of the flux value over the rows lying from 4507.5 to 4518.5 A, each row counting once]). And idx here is 0.93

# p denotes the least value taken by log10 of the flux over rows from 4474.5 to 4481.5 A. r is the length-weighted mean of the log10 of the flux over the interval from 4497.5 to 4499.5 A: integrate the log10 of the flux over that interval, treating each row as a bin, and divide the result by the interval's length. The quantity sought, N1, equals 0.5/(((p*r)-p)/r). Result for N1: 1.76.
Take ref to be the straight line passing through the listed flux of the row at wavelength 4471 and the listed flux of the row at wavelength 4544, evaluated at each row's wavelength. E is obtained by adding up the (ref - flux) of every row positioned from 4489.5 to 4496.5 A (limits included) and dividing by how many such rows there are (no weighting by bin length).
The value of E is 0.4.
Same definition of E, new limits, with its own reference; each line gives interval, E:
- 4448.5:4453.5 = 2.1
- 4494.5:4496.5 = 0.5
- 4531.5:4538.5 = -0.3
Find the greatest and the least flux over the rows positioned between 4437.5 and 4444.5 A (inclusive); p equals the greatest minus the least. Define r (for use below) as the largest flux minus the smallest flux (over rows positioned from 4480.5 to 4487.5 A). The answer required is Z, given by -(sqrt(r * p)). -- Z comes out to -5.8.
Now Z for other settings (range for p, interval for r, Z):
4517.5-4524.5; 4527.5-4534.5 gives -4.8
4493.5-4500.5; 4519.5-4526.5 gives -4.1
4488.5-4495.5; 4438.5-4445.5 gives -5.5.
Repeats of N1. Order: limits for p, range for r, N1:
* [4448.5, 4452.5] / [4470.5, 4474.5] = 1.78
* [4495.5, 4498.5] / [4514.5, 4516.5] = 1.60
